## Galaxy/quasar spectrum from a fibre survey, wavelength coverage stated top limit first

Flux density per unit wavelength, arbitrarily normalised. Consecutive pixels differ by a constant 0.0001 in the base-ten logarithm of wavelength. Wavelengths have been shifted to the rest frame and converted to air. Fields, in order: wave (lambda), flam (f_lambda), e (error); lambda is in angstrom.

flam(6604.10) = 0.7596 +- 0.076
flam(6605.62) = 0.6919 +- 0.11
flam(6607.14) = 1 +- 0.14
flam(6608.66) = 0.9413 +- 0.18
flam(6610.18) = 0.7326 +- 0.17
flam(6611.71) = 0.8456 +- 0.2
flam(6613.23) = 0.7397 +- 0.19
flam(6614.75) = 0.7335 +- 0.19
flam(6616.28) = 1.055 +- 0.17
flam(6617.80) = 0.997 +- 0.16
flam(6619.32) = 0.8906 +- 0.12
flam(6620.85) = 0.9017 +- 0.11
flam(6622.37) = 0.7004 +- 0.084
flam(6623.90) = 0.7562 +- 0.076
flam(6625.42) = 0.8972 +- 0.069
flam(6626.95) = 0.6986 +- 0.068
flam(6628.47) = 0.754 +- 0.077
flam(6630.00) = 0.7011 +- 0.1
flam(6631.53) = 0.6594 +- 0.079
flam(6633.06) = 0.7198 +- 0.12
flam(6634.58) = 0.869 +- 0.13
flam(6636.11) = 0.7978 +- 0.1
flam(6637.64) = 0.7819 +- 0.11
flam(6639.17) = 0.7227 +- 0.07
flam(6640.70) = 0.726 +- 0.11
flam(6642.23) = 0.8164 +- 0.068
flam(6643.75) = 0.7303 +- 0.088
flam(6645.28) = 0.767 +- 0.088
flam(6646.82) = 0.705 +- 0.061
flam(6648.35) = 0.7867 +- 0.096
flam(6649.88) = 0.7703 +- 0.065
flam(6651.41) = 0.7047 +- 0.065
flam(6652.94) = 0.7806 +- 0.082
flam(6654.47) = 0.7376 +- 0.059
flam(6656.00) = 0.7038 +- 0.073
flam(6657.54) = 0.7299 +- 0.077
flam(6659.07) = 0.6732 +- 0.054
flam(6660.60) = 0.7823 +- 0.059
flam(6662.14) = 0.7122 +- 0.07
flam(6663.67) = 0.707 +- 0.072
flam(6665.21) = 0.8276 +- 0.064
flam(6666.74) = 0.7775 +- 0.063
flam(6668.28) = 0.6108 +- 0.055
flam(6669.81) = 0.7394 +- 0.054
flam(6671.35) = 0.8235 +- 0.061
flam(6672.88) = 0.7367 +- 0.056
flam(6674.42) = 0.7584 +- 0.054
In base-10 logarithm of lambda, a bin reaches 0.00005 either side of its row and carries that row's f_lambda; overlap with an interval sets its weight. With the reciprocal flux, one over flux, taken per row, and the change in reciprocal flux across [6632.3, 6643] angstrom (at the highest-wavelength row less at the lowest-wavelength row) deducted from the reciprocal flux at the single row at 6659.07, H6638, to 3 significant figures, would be 1.65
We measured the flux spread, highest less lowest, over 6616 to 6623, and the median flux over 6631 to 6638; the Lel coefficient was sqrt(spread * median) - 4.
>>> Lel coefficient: -3.47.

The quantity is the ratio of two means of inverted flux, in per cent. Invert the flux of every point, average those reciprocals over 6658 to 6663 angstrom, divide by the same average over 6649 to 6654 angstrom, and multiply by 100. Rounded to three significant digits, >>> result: 104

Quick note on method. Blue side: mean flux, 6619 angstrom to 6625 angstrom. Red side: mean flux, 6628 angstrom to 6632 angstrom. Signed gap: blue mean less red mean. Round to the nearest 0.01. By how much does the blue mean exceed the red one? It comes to 0.11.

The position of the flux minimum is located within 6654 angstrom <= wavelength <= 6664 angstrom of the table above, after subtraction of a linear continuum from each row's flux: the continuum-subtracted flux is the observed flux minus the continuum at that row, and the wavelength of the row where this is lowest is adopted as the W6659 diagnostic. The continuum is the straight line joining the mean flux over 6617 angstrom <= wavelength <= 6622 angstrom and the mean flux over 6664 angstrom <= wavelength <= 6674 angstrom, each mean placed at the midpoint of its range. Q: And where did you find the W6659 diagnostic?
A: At 6659.07 angstrom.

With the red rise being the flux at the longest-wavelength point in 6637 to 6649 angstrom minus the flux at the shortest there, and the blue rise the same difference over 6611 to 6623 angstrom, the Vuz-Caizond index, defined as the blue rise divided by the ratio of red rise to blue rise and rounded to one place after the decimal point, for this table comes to 4.4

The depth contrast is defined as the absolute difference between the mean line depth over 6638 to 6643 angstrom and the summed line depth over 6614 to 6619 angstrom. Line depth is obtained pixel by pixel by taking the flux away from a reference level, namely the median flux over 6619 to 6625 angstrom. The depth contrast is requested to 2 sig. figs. 0.38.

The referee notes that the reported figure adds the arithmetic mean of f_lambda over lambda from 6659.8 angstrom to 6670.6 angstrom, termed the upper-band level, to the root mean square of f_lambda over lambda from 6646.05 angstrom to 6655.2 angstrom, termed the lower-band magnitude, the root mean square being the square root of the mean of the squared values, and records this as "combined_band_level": 1.48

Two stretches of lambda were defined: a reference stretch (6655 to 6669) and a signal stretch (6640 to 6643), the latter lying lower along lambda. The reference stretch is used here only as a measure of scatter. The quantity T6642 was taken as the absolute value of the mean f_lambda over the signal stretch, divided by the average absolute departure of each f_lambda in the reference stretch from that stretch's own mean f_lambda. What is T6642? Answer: 16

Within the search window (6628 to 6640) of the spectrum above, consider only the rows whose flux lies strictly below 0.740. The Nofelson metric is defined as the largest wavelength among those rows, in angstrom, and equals 6639.17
